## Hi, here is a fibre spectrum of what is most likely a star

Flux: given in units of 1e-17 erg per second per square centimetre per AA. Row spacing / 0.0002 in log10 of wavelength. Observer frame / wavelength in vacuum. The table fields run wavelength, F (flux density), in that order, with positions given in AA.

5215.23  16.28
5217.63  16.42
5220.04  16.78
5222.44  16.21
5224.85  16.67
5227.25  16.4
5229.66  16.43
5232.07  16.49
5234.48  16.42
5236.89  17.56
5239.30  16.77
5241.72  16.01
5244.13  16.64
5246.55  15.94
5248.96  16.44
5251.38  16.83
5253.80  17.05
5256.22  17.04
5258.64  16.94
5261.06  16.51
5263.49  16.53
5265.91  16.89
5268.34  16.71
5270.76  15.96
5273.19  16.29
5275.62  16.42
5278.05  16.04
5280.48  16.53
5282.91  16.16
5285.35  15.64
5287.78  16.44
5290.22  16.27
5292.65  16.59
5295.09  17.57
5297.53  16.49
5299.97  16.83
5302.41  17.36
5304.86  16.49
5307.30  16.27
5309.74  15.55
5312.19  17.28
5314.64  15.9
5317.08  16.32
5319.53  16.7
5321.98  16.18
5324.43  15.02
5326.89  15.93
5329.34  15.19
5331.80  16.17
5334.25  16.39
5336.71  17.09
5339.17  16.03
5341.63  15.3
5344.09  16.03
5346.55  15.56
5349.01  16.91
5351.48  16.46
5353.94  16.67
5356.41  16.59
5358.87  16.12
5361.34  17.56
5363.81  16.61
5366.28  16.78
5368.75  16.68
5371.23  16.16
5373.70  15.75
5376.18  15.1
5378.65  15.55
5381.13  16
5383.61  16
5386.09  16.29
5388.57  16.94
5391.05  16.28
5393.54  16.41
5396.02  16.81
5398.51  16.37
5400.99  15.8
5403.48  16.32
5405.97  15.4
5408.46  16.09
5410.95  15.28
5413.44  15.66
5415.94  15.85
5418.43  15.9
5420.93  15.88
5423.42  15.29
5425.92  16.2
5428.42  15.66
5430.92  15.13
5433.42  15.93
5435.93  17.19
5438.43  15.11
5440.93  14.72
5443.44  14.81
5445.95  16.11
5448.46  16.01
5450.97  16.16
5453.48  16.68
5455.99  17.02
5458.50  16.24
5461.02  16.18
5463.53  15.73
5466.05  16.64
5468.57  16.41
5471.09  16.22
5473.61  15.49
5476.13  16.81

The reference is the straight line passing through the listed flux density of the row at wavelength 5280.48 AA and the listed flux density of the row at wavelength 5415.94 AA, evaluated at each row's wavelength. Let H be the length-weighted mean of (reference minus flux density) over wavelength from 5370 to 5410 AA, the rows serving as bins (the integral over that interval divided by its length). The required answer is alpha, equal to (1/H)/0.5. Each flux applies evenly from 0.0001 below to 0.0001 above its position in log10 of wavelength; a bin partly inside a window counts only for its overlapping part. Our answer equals -21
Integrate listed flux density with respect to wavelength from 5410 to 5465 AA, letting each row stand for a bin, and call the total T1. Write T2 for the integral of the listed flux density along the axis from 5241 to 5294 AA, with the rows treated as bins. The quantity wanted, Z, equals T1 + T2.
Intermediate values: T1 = 872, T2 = 872.2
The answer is 1744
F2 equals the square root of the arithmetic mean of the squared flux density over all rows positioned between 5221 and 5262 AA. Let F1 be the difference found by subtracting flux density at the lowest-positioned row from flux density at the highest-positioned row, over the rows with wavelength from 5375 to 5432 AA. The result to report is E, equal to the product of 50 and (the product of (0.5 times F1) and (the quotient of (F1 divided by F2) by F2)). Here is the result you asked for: 0.000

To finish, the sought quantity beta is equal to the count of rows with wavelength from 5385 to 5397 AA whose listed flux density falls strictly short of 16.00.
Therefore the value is 0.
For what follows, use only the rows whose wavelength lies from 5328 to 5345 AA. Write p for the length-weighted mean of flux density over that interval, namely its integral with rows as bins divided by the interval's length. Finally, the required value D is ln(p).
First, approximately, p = 16.0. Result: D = 2.77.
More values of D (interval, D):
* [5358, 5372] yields 2.81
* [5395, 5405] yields 2.79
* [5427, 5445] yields 2.74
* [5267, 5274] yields 2.79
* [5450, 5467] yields 2.80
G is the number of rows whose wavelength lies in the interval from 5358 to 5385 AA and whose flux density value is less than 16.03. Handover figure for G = 5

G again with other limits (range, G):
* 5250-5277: 1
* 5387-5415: 4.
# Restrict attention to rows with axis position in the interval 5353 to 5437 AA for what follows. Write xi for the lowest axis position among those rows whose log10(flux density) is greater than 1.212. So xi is 5353.94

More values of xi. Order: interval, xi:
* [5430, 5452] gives 5435.93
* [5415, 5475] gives 5435.93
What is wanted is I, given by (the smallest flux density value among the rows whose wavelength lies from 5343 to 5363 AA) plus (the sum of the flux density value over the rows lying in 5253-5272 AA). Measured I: 149.2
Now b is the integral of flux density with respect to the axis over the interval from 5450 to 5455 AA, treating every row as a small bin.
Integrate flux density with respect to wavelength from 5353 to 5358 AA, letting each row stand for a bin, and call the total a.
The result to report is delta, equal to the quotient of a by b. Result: 1.01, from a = 83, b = 82.4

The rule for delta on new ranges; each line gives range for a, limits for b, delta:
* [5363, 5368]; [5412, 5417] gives 1.06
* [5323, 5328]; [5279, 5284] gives 0.95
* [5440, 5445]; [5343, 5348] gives 0.94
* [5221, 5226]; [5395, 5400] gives 0.99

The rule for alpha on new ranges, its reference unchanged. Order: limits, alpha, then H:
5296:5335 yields 22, 0.09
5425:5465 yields -9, -0.23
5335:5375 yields -8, -0.24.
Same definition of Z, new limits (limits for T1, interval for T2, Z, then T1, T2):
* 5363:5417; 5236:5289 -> 1744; 869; 874.9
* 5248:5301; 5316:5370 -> 1757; 877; 879.4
